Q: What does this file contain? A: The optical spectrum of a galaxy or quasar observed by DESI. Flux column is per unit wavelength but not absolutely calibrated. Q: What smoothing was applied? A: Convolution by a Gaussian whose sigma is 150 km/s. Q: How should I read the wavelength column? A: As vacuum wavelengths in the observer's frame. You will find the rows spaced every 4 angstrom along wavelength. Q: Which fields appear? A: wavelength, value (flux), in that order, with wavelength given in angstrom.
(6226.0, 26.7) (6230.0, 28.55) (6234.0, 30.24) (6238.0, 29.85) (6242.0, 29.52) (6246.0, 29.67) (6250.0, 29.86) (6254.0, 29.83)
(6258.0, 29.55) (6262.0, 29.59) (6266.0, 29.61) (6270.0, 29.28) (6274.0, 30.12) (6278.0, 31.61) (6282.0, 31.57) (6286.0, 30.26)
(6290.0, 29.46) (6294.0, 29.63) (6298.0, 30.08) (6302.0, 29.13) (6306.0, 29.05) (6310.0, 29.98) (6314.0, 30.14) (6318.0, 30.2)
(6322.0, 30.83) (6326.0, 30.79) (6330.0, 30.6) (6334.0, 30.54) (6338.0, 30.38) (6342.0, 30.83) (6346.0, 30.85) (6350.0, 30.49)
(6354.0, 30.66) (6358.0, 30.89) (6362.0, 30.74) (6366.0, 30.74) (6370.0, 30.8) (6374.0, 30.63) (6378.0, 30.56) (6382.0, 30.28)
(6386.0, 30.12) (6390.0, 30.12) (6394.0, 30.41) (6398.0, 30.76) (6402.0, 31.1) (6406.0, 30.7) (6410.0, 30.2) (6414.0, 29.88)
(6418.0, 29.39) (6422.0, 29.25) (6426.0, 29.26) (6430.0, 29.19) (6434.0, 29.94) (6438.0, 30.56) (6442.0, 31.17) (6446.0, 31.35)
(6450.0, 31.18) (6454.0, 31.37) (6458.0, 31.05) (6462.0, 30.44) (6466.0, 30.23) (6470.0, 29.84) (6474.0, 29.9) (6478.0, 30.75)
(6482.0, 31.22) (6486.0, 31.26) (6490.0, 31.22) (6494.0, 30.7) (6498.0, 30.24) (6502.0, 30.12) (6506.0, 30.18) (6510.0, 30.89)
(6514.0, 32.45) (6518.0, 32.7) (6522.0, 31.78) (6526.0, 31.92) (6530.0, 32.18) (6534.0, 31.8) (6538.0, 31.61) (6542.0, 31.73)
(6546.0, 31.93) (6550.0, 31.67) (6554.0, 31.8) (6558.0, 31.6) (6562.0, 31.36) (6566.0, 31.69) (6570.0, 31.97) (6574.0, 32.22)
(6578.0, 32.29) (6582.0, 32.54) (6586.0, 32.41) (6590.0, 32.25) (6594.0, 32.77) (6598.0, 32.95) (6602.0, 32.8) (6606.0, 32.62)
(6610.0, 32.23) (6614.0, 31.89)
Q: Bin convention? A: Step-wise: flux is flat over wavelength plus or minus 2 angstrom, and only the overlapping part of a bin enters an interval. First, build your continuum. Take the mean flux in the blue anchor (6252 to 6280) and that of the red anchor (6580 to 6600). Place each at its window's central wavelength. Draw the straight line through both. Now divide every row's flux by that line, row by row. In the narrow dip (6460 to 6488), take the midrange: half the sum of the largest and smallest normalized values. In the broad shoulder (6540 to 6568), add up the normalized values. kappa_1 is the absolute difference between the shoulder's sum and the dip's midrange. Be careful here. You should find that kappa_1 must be 5.9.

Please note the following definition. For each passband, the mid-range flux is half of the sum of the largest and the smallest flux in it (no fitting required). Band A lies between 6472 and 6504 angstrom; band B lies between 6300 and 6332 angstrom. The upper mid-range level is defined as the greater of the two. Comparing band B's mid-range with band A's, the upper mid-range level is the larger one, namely 30.6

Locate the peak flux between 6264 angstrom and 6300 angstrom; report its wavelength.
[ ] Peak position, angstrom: 6278.0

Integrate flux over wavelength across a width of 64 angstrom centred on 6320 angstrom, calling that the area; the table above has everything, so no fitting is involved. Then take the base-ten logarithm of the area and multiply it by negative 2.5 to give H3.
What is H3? -8.2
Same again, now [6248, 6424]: -9.3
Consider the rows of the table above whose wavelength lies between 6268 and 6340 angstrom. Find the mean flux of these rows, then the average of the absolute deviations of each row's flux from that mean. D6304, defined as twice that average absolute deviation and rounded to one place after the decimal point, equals 1.1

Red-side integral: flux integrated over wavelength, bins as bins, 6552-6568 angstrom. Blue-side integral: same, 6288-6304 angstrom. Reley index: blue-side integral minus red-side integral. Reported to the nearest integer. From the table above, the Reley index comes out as -33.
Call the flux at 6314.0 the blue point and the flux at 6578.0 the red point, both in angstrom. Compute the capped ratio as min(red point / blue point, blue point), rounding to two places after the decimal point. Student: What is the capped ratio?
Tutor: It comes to 1.07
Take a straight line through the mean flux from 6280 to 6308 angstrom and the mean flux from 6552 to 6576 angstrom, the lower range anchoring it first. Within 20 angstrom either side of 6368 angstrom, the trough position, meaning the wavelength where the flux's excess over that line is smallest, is 6386.0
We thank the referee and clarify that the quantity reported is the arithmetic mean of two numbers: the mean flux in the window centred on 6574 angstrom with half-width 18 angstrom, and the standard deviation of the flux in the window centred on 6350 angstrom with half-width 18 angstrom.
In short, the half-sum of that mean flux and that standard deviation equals 16.1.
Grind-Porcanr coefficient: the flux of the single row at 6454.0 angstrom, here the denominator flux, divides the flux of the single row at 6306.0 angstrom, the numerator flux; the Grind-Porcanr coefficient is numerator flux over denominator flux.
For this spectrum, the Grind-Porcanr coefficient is 0.93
